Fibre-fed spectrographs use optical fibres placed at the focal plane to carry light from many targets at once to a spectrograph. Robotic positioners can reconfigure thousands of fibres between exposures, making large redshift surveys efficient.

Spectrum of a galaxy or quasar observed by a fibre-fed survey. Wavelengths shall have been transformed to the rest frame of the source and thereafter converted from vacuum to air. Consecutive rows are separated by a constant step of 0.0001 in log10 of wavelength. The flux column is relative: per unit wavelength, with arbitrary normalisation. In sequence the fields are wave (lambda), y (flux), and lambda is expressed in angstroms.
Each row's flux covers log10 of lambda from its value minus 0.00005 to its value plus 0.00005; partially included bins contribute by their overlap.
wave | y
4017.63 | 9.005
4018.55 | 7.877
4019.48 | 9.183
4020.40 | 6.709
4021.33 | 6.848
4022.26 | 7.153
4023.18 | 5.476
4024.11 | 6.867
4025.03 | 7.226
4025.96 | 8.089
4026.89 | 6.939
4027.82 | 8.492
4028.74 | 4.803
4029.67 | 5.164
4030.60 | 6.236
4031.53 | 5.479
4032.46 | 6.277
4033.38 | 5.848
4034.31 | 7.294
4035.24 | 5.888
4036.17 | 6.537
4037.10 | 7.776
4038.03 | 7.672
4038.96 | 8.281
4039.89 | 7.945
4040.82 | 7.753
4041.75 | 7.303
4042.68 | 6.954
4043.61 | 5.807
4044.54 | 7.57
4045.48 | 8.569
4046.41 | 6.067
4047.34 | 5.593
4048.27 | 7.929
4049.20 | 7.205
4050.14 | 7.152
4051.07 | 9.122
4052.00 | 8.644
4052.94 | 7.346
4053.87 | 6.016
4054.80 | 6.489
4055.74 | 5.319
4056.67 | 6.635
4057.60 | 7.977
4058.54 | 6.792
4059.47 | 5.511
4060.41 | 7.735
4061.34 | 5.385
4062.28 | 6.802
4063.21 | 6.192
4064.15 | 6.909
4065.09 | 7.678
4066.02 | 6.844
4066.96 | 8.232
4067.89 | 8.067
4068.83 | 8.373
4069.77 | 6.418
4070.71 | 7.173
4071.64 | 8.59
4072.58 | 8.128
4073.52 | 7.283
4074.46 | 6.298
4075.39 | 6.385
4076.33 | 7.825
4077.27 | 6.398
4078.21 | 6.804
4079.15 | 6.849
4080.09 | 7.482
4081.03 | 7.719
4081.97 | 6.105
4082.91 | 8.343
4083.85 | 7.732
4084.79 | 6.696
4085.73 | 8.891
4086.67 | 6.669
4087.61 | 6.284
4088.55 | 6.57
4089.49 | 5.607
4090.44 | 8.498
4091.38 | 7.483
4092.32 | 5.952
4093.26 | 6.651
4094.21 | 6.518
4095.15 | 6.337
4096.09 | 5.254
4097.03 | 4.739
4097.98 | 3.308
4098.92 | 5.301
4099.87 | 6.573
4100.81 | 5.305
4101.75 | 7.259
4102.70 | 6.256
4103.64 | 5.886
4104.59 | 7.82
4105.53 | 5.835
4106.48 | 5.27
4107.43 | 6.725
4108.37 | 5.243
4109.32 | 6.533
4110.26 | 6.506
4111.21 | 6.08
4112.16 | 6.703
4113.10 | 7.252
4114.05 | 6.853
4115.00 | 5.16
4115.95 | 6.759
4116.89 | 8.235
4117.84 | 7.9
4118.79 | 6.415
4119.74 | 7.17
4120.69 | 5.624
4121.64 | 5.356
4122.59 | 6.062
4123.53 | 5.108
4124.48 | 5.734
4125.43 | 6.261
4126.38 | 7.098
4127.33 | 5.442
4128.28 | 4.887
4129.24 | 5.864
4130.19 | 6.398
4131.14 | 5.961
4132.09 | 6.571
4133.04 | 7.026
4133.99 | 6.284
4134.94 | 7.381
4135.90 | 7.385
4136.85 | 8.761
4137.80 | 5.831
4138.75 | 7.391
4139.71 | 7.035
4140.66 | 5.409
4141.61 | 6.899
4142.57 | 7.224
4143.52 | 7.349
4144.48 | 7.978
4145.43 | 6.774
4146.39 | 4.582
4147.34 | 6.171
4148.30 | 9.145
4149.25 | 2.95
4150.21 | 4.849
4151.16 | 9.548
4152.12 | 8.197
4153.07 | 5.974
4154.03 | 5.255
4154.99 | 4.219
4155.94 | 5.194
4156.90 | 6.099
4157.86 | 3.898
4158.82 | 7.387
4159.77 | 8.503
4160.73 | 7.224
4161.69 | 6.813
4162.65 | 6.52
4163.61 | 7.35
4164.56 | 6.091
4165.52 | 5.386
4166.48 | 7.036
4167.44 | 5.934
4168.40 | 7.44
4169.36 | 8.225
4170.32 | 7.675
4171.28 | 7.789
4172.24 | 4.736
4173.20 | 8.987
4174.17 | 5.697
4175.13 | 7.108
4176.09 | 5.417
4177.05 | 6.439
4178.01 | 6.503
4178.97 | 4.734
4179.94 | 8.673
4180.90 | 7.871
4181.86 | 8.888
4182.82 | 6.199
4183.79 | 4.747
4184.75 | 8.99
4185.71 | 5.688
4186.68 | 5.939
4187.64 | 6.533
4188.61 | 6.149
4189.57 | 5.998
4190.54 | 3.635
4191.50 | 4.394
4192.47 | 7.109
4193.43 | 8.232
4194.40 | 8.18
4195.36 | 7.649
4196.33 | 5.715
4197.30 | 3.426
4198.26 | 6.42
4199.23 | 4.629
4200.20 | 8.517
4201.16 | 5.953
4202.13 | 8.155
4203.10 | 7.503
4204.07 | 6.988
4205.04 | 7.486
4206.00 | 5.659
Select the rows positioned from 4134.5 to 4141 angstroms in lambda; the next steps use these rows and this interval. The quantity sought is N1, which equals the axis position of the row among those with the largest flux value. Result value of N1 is 4136.85 angstroms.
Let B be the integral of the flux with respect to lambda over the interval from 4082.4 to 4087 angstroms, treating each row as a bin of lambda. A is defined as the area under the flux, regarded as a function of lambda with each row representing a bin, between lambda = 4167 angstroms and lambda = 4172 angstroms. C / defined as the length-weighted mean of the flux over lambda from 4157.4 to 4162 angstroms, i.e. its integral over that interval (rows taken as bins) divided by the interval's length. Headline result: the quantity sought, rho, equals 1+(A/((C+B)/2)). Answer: 2.73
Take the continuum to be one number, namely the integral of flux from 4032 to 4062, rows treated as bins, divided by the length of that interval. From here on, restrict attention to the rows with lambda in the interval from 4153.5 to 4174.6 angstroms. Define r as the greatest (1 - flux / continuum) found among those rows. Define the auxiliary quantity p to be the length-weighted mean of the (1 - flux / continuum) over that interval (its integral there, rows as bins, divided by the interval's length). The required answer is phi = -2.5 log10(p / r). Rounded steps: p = 0.070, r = 0.44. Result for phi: 2.0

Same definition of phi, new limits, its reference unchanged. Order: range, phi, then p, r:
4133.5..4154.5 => 3.0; 0.038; 0.58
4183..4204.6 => 1.9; 0.089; 0.51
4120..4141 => 1.2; 0.098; 0.30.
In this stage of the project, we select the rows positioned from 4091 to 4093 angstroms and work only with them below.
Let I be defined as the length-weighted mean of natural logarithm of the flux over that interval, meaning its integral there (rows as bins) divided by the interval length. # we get 1.90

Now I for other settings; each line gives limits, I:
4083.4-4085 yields 1.98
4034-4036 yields 1.87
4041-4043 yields 1.98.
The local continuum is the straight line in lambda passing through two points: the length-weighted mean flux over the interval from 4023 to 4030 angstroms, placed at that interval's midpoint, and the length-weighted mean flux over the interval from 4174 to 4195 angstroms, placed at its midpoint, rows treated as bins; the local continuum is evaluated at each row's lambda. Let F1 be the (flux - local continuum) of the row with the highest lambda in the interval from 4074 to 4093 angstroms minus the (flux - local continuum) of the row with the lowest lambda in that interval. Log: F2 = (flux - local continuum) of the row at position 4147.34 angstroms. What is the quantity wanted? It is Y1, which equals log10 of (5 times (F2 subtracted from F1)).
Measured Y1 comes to -0.4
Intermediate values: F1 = -0.3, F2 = -0.4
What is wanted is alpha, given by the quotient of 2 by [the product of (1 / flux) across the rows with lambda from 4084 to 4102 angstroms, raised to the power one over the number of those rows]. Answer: 12.4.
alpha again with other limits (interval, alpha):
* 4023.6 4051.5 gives 13.8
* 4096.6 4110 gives 11.5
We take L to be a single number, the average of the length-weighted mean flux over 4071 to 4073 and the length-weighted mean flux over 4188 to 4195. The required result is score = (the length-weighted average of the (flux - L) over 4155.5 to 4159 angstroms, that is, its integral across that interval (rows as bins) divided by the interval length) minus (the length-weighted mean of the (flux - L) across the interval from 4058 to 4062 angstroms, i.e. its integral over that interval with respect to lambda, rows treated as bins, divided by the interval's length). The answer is -0.9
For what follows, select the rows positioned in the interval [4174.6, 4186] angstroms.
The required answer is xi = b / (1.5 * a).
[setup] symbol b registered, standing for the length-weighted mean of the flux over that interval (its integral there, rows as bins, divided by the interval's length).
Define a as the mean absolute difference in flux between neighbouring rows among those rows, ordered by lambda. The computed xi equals 2.26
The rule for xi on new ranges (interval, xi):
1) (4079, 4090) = 4.18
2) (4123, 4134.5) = 5.59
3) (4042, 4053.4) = 3.91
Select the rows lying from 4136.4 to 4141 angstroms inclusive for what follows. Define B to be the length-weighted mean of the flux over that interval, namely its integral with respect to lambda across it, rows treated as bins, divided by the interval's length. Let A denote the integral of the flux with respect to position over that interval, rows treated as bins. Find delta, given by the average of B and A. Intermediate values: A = 32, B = 6.9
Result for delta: 19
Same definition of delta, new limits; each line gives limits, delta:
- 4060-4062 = 10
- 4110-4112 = 9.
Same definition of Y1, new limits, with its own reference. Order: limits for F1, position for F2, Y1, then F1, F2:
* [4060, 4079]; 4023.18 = 0.2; -0.9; -1.2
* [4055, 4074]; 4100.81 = 1.2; 2.0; -1.3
